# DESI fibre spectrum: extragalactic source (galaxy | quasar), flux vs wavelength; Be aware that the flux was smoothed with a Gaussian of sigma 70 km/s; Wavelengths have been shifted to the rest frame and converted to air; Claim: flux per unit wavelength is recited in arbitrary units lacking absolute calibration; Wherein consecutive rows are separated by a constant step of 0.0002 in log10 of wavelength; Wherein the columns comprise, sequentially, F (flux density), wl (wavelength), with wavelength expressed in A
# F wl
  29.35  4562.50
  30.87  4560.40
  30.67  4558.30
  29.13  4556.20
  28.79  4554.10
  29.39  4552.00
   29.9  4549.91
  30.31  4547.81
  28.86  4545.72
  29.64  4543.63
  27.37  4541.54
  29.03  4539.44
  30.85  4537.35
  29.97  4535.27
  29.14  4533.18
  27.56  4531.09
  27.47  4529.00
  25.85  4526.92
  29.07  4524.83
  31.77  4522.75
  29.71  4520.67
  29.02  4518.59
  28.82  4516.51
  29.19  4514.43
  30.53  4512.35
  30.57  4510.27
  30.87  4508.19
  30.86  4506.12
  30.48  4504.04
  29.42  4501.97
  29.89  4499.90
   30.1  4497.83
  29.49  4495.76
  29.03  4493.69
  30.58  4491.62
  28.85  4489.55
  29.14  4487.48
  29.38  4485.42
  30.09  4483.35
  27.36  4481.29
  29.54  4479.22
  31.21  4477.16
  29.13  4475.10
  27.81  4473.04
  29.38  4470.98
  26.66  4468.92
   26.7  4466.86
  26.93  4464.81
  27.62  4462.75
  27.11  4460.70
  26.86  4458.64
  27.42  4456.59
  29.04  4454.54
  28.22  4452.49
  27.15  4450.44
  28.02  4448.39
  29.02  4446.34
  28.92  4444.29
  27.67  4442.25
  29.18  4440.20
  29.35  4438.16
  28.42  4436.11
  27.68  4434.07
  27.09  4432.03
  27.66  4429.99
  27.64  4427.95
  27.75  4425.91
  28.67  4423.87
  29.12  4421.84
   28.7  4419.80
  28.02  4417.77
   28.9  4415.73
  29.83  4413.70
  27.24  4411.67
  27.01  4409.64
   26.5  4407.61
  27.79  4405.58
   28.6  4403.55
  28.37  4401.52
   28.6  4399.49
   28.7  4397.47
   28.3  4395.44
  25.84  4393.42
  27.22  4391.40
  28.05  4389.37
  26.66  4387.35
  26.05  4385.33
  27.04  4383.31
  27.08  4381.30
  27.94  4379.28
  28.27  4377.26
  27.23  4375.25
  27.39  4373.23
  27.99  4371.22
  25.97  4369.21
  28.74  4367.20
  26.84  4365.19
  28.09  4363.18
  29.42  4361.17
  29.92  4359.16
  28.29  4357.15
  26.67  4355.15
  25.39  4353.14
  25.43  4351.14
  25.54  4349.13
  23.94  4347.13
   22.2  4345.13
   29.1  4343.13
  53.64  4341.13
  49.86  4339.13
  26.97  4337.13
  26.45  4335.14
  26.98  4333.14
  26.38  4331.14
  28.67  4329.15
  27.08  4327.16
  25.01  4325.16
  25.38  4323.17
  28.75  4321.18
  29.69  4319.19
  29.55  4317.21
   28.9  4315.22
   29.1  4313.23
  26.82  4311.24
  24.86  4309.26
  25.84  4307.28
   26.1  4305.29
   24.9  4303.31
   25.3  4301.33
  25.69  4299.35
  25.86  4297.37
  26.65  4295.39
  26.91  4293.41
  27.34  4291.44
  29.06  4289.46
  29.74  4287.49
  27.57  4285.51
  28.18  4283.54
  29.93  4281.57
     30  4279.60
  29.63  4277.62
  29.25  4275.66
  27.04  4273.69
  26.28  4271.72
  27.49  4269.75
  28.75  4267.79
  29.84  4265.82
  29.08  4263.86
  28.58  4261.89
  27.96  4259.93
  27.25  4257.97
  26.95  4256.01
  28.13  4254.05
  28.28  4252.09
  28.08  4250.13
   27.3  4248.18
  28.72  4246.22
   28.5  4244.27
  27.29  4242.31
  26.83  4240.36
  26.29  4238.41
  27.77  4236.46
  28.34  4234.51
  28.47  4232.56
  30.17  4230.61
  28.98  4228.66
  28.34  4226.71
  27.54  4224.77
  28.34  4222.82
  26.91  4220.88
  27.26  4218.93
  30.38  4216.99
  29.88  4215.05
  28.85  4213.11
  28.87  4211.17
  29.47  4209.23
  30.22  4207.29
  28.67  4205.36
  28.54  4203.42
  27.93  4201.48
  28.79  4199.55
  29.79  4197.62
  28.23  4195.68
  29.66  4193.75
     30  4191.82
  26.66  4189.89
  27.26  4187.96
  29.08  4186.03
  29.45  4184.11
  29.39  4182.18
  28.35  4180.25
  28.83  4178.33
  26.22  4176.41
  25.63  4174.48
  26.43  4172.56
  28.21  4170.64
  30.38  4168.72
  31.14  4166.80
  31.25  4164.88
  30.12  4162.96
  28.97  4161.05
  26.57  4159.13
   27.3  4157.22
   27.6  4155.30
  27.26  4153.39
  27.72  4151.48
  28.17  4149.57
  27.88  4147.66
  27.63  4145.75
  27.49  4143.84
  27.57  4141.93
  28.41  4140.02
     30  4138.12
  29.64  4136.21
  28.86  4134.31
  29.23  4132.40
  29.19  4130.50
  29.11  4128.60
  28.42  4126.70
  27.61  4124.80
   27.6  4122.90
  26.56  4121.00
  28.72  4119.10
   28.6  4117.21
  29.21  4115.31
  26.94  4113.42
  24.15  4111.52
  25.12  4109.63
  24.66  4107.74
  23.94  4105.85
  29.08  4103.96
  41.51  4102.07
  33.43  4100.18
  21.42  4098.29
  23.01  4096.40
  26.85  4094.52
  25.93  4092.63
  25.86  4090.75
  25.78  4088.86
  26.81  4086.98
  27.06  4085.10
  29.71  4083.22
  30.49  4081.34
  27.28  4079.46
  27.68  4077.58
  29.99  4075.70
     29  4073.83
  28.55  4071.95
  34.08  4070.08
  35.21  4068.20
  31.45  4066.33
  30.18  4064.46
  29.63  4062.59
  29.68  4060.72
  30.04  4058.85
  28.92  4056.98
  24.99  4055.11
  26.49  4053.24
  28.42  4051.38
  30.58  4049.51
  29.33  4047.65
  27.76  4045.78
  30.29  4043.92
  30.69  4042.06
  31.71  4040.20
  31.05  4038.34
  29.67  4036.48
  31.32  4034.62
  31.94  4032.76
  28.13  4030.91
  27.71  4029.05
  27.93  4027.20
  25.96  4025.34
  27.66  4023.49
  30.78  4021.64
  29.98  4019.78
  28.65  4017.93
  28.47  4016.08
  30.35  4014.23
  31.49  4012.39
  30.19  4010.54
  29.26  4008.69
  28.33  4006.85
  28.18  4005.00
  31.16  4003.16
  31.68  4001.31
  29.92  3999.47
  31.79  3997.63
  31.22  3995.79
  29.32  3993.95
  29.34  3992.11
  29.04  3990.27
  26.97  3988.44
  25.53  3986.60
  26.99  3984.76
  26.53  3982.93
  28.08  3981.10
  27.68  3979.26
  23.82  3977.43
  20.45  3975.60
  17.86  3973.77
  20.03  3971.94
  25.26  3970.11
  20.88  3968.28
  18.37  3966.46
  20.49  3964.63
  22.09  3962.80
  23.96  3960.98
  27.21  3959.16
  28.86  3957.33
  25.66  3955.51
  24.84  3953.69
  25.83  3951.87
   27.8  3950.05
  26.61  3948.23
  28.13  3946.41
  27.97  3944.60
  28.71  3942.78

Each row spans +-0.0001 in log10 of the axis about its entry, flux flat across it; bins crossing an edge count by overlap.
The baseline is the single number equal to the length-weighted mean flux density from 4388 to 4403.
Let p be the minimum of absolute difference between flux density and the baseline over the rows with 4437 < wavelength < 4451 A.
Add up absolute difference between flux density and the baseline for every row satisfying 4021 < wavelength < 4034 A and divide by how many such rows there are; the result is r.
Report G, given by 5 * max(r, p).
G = 6.9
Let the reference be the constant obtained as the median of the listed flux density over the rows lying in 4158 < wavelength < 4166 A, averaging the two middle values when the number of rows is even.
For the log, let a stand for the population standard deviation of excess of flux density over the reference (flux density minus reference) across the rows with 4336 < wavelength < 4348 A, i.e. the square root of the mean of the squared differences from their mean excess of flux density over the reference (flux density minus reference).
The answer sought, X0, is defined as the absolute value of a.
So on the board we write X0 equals 12.6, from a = 12.6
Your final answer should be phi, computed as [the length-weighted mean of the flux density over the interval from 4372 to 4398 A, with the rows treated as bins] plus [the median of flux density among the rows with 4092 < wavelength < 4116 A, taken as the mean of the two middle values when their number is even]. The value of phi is 53.3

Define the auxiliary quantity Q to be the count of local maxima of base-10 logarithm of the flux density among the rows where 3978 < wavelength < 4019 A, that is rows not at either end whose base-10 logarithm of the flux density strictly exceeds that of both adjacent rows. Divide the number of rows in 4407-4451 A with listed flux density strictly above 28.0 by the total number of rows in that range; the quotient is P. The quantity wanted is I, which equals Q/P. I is 11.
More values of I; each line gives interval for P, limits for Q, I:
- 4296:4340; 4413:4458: 16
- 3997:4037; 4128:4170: 6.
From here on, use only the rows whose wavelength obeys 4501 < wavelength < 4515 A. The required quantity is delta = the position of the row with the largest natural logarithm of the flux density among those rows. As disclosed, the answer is 4508.19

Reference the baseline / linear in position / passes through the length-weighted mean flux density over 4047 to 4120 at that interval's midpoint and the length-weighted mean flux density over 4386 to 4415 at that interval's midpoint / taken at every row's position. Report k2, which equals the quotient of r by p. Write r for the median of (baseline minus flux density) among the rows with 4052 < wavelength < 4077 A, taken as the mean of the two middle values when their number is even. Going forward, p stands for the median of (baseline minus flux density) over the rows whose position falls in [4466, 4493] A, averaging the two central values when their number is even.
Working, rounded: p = -1.6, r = -1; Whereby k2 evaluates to 0.7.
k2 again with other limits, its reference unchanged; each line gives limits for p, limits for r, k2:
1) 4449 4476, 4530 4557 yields -8.1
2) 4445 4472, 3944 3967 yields 13.8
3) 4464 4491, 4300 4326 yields -1.2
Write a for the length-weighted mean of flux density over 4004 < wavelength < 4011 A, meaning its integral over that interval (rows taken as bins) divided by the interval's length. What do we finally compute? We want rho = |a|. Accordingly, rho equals 28.9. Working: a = 28.9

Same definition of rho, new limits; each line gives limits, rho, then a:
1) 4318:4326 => 27.3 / 27.3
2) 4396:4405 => 28.5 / 28.5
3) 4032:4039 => 30.9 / 30.9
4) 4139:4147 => 27.8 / 27.8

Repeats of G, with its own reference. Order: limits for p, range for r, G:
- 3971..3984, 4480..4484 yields 6.8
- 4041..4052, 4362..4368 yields 3.6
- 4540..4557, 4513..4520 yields 5.8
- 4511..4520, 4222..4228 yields 4.8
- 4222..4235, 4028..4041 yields 12.0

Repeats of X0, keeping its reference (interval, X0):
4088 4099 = 1.9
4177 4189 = 0.8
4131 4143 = 0.8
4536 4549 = 1.1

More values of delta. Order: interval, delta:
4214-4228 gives 4216.99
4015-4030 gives 4021.64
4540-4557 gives 4547.81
